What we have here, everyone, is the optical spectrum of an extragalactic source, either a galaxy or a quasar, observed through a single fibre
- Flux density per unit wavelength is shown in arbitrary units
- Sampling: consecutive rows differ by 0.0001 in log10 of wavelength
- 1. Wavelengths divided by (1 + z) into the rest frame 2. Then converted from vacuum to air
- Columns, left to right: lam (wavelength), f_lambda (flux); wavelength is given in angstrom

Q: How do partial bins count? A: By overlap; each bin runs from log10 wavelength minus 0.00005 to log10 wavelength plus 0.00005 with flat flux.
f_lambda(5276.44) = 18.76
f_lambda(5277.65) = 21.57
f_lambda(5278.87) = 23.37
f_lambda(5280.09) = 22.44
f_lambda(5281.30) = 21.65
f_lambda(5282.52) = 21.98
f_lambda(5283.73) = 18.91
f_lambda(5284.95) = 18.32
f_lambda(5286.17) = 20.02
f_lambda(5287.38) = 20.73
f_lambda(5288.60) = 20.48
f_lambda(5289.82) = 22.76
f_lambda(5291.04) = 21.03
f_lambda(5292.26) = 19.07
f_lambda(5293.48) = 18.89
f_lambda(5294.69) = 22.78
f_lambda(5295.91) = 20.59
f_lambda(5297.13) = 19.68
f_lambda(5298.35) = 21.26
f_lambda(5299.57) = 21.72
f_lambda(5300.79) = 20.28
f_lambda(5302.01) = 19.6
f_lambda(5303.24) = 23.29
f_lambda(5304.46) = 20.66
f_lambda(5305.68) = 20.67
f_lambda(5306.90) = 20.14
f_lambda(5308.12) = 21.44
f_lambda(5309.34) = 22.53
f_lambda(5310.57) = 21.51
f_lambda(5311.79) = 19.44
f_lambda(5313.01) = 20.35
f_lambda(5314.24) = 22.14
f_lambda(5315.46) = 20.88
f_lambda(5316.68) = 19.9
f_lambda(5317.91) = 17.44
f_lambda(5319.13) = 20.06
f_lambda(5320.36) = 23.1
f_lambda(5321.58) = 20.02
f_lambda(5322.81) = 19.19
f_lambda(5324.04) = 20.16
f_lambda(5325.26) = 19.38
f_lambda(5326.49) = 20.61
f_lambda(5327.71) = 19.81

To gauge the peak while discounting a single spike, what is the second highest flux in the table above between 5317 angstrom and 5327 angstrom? 20.61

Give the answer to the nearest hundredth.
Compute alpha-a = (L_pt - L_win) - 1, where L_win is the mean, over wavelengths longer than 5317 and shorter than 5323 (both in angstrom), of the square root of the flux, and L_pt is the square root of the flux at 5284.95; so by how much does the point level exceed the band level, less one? -1.18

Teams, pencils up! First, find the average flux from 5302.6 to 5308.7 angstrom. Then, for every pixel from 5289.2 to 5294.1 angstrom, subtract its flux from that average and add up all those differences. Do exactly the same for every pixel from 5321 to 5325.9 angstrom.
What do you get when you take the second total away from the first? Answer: -3.0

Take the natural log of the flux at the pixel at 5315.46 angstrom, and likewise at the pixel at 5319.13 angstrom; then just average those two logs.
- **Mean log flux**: 3.02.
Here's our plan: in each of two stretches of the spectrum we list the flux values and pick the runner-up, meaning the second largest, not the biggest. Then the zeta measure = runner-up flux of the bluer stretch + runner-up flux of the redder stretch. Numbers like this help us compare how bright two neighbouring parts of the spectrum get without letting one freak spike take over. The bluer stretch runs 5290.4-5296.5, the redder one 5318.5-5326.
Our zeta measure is 41.2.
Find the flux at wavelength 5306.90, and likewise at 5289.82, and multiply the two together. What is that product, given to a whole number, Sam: 458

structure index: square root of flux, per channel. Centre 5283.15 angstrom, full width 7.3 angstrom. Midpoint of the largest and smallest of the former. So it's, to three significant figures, 4.51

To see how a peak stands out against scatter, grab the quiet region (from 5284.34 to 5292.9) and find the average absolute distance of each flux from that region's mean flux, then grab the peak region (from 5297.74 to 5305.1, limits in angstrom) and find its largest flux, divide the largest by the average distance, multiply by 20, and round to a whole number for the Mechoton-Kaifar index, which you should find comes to 450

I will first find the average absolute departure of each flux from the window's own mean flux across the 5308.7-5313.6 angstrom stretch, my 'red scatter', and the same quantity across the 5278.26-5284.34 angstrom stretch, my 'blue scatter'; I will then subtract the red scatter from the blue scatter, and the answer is 0.0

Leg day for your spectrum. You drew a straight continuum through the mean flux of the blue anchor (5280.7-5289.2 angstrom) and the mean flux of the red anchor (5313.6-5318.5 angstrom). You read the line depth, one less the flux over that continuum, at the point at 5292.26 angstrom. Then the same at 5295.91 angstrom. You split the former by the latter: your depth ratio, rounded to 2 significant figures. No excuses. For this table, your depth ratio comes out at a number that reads -3.2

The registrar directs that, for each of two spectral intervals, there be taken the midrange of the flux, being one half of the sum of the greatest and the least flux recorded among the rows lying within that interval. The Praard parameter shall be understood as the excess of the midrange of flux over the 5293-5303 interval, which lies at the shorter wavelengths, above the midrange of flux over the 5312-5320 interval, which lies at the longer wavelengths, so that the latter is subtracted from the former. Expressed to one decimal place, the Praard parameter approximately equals 1.0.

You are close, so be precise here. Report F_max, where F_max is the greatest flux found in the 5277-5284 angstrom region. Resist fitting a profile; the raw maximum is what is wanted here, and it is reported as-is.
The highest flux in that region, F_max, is 23.37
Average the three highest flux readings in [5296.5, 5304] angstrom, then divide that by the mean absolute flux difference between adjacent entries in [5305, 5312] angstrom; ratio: 18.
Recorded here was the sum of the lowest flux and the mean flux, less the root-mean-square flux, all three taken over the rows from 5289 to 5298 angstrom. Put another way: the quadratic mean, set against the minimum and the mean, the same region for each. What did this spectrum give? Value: 18.8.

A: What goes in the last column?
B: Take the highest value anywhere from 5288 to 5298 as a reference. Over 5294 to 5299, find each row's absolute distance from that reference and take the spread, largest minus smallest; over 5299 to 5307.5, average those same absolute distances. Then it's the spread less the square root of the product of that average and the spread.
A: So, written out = 0.60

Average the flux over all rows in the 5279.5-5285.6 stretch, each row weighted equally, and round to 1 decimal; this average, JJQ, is 20.7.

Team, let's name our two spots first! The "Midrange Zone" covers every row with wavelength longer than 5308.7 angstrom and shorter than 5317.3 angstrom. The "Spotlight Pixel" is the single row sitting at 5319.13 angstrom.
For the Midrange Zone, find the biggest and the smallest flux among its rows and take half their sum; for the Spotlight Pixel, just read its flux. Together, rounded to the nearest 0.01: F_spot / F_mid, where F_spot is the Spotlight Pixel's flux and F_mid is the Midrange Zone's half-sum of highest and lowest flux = 0.96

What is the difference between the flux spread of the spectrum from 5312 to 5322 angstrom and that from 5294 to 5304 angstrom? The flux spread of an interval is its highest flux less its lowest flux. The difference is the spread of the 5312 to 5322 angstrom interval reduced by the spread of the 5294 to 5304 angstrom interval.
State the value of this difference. 2.0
